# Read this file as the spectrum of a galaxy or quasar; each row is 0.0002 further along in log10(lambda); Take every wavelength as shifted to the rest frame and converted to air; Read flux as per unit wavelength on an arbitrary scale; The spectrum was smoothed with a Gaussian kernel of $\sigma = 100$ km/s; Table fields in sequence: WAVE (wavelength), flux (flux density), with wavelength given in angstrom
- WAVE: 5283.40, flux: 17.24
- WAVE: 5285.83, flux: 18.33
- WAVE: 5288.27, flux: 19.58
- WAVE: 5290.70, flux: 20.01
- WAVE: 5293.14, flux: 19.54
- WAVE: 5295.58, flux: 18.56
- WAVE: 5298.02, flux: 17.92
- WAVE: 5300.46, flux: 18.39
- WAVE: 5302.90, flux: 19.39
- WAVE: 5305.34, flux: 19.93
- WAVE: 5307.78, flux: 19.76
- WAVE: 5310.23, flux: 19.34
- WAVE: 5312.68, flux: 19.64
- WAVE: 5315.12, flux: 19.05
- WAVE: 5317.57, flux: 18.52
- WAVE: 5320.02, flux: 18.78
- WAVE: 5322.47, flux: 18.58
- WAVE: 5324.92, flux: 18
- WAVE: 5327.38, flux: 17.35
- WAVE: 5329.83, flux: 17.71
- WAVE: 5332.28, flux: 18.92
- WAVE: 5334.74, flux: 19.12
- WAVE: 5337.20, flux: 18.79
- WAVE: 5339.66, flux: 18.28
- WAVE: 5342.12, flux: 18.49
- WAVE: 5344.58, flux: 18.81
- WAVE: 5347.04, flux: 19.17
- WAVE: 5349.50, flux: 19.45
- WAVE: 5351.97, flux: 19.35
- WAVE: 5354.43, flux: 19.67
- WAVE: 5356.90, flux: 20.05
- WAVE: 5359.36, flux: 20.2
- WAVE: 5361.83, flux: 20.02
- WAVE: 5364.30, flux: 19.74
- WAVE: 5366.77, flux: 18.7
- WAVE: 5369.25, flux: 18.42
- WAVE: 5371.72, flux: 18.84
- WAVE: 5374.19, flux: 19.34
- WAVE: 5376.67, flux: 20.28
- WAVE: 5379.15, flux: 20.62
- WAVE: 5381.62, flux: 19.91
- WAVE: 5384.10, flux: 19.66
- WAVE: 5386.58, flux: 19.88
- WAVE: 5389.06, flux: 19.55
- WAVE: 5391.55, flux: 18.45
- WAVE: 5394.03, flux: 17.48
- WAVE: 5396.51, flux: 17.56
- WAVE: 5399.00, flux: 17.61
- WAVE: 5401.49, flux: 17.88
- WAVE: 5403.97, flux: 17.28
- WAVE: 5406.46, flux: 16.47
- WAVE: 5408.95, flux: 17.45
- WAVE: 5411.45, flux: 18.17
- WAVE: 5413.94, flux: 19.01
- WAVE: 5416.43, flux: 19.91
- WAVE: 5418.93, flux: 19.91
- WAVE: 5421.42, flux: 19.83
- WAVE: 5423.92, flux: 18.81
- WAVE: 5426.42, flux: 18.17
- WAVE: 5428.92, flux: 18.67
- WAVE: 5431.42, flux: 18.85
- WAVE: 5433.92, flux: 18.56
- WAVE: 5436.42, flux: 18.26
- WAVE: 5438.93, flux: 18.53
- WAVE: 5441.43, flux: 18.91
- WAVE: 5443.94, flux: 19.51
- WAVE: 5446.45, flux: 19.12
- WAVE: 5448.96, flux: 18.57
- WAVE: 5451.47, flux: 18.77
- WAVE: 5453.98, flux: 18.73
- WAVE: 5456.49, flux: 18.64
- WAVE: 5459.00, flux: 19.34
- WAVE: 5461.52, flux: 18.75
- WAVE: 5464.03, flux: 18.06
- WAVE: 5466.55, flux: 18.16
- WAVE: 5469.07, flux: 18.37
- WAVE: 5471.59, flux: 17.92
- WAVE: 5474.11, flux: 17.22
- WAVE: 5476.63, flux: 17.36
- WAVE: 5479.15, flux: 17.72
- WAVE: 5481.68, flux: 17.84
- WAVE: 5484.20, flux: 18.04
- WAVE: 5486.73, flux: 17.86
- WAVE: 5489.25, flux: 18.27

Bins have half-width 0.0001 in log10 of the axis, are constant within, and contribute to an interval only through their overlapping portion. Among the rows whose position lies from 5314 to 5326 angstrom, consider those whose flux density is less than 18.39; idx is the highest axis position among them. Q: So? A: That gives 5324.92 angstrom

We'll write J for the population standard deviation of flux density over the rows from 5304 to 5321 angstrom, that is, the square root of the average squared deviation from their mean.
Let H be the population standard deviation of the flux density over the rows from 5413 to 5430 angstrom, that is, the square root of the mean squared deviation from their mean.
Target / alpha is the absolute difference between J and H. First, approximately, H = 0.65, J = 0.49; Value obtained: 0.16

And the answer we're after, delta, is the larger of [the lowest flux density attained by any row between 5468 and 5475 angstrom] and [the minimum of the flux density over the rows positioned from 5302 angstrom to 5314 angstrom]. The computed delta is 19.3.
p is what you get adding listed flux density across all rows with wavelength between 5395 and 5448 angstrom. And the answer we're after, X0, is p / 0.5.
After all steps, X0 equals 777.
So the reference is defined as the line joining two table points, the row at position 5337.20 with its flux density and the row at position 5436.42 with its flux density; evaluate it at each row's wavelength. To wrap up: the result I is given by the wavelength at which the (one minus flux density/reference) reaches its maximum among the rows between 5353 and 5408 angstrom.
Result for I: 5406.46 angstrom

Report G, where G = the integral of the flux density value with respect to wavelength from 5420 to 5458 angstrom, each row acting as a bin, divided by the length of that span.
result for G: 18.8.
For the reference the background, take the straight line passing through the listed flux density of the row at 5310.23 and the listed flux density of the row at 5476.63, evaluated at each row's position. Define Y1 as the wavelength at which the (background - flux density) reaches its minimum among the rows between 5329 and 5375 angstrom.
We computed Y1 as 5359.36 angstrom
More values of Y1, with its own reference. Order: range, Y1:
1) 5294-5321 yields 5305.34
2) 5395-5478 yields 5418.93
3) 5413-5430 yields 5418.93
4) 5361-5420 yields 5379.15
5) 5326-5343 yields 5334.74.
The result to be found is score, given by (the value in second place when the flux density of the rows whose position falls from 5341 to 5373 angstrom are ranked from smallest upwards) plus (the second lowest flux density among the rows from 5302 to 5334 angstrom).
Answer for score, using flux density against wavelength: 36.2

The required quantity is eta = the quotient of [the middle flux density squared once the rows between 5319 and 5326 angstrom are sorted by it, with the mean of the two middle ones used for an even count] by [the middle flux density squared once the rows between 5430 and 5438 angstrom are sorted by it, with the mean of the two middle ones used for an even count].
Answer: 1.00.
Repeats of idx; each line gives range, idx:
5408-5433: 5426.42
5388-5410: 5408.95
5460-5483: 5481.68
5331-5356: 5339.66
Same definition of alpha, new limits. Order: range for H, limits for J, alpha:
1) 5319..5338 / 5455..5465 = 0.14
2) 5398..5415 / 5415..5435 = 0.08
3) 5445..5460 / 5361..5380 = 0.47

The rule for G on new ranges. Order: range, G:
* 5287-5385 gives 19.1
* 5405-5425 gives 18.7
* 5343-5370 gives 19.4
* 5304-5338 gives 18.8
